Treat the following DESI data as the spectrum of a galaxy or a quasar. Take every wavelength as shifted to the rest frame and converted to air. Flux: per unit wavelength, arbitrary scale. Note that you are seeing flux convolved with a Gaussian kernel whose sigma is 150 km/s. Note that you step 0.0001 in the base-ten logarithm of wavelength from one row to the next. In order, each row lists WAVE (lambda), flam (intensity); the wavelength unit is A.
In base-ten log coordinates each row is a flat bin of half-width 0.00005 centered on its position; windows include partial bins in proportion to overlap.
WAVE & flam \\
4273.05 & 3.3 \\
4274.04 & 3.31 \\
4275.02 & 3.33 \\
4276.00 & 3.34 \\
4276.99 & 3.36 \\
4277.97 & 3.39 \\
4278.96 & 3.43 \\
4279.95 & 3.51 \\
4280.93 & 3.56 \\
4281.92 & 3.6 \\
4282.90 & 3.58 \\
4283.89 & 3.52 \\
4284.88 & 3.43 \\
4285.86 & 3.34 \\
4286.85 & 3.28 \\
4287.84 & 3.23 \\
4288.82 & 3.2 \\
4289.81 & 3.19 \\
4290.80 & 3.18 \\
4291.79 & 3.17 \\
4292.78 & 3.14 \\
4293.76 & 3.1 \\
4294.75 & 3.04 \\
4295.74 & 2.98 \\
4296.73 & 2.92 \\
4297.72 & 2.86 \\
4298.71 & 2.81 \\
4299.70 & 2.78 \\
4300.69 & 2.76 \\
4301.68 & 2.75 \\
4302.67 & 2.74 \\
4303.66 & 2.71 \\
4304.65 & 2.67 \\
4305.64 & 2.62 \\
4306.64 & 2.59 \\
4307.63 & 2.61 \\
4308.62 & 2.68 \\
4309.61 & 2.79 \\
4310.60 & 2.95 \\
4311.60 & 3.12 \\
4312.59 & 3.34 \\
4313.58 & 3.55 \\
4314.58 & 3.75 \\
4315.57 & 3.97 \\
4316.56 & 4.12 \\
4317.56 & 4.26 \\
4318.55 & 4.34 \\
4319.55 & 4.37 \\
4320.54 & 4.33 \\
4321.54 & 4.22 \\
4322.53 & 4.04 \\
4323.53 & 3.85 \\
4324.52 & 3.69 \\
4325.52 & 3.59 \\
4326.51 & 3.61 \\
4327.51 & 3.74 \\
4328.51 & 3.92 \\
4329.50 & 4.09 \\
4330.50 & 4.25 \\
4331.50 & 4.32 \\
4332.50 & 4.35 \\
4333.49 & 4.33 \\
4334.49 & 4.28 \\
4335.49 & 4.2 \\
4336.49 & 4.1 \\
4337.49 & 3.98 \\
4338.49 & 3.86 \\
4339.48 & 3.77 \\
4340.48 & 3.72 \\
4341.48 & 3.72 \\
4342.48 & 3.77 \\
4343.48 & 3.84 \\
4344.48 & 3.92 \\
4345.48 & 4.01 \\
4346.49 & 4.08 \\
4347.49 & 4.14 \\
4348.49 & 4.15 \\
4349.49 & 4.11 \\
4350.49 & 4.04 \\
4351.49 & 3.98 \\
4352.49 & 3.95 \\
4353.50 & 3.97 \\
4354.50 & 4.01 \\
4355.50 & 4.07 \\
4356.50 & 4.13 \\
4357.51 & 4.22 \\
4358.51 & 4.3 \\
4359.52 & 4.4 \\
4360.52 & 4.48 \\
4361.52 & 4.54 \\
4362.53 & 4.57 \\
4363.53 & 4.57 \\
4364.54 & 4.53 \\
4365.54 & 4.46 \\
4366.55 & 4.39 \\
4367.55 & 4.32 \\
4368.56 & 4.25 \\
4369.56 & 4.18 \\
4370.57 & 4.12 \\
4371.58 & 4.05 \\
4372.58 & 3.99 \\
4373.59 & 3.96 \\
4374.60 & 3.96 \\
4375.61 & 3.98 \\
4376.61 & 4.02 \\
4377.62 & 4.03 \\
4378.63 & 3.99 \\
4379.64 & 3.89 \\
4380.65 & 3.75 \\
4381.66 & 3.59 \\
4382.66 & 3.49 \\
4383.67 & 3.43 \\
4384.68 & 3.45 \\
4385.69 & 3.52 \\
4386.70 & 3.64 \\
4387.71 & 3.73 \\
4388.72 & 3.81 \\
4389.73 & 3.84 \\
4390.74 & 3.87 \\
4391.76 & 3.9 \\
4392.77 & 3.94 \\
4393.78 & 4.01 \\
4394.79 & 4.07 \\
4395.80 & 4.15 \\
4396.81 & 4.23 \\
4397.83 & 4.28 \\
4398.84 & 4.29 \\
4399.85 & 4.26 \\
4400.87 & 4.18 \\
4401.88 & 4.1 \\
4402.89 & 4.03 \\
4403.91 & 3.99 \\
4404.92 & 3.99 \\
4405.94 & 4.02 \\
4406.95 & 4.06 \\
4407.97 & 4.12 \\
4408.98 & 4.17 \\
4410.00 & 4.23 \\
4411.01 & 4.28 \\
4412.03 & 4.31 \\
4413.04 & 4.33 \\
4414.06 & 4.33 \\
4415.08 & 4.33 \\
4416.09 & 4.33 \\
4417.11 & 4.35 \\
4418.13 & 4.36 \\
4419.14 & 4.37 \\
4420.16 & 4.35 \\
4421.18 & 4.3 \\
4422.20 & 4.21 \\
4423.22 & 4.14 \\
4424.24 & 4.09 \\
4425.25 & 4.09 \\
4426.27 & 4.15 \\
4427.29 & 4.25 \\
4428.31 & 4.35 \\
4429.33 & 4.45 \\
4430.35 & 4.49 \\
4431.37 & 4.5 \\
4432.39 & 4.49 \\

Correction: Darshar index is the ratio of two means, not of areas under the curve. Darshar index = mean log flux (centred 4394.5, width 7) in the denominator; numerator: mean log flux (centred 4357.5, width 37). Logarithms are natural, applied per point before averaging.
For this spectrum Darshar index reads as 1.01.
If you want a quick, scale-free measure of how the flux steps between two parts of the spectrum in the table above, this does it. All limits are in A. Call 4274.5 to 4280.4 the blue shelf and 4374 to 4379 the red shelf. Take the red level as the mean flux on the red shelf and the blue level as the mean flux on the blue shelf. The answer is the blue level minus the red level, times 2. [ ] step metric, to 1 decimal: -1.2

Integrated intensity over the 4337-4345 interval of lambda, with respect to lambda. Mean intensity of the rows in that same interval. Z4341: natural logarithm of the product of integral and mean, 4.76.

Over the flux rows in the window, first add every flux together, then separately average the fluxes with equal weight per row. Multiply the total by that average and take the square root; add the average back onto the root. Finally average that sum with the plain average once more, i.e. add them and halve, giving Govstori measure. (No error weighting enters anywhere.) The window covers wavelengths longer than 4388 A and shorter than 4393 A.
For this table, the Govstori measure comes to 8.2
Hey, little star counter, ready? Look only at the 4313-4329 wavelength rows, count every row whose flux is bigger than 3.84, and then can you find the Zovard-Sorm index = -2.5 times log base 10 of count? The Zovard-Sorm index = -2.50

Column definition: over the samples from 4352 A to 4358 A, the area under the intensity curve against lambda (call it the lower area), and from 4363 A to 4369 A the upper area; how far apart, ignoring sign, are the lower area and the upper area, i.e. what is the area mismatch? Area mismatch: 2.2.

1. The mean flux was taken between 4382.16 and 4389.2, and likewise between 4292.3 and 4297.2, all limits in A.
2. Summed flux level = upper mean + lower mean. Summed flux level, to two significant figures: 6.6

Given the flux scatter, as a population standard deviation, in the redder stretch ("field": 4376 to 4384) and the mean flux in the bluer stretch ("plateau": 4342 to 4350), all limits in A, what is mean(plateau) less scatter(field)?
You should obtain 3.8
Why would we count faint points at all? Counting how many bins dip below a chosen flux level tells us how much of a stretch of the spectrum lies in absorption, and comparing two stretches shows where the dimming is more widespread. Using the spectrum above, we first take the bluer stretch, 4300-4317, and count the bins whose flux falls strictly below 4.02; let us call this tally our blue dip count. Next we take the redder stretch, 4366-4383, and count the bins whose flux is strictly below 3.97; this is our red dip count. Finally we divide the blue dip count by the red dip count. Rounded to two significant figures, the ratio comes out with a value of 2.7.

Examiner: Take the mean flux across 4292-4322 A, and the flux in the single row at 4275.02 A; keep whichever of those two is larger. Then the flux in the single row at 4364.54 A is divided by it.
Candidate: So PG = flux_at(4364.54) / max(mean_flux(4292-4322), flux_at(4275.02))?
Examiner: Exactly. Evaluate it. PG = 1.36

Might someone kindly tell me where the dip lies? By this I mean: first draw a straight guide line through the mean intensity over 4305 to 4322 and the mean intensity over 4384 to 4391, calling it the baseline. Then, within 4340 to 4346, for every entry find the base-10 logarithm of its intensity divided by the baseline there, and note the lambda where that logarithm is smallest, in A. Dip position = 4341.48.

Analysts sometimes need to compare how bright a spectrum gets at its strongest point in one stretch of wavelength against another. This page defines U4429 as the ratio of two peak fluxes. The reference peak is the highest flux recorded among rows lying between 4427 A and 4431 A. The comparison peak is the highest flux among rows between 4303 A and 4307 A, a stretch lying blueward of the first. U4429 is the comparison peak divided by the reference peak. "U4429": 0.60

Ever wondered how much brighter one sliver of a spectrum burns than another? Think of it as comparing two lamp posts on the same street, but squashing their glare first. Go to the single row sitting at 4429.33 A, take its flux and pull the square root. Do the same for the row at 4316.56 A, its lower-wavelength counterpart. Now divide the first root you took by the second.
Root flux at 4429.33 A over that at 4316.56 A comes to 1.04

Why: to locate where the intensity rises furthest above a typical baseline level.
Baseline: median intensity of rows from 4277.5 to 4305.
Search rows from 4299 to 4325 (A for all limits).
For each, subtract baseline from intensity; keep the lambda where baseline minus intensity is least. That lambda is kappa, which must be 4319.55 A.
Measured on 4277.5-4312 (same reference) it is 4281.92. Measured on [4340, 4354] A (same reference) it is 4348.49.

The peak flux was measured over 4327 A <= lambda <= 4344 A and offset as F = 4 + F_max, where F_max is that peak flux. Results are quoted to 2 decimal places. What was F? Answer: 8.35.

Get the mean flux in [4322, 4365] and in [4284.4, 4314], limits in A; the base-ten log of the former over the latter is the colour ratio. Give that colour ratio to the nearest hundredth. 0.14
